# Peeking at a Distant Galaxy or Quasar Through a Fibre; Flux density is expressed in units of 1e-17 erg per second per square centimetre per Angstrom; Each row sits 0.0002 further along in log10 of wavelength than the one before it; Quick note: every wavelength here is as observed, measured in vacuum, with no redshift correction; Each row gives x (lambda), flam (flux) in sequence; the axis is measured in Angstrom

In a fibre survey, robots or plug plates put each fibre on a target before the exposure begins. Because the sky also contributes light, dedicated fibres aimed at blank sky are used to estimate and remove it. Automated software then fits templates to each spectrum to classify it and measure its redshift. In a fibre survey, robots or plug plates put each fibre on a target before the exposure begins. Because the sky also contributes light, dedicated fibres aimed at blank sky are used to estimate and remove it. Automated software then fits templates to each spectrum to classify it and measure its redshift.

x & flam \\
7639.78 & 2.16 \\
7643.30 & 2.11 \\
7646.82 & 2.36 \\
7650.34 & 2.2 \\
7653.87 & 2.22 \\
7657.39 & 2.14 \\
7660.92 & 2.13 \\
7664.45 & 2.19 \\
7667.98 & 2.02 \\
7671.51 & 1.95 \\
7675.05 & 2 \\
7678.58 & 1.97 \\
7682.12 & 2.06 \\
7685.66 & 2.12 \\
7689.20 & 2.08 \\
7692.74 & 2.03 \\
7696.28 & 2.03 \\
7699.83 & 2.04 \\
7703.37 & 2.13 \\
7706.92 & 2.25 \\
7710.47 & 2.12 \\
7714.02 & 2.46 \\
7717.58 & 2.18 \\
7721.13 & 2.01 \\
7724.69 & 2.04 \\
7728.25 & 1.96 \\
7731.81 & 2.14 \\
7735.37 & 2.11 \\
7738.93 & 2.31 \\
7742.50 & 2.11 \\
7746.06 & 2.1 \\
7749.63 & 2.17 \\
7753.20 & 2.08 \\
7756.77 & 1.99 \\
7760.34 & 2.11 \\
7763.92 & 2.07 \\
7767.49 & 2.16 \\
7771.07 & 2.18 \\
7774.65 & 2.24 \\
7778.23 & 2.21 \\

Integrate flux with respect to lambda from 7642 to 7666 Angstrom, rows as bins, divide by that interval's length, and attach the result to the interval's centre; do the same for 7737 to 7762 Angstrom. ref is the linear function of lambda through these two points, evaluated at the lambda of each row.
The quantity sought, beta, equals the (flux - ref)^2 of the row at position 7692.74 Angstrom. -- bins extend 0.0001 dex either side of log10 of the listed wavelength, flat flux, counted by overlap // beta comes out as 0.0185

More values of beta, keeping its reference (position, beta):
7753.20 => 0.0018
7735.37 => 0.0006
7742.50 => 0.0004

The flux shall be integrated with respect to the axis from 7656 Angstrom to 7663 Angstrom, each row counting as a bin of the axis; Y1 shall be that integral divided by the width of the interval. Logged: 2.14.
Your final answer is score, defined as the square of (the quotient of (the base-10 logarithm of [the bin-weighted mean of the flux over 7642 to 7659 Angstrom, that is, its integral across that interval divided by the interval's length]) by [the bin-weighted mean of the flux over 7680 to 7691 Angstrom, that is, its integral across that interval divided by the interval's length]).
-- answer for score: 0.0273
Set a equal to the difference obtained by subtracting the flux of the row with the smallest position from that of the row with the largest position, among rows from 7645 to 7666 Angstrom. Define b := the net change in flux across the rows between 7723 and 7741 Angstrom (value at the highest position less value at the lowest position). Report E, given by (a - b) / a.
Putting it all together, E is 2.6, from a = -0.17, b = 0.27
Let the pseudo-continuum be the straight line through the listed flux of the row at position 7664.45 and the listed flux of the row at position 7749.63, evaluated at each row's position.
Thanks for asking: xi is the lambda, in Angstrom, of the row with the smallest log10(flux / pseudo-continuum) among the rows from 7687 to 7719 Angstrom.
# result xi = 7692.74 Angstrom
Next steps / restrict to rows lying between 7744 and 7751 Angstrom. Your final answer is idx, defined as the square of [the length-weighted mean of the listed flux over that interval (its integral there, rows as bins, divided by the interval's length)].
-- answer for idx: 4.55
